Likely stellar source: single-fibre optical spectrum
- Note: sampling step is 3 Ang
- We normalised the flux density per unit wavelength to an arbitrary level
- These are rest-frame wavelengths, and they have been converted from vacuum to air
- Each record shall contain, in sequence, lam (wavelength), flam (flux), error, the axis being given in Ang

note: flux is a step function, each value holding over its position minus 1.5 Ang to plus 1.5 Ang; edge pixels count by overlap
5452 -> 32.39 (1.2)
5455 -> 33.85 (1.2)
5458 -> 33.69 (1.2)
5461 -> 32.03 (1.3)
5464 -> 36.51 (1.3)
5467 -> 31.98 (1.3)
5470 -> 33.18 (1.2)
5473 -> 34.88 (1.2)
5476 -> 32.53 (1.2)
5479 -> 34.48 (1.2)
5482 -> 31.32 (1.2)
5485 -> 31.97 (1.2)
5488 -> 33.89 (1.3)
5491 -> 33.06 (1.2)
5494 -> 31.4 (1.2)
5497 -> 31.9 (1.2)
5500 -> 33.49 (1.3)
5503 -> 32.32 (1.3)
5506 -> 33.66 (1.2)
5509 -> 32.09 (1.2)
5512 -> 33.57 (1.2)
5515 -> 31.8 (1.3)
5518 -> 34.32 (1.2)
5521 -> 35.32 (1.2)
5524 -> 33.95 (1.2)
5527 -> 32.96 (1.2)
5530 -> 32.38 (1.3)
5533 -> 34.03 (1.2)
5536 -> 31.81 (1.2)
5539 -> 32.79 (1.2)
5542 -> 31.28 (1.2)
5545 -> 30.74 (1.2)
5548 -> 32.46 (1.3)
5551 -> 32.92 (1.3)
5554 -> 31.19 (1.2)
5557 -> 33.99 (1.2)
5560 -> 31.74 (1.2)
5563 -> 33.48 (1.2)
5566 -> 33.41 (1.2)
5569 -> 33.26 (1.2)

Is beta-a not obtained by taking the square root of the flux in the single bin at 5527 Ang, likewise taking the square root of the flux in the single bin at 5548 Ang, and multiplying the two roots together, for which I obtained 32.7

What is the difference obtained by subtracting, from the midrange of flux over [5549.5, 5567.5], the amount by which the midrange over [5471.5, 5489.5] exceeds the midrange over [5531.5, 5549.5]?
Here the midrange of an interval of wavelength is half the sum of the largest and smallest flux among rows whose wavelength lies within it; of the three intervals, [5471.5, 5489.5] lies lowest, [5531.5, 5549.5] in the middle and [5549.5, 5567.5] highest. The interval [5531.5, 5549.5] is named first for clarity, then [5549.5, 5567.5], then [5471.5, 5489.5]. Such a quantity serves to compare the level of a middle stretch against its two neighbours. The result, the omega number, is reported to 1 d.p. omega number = 31.9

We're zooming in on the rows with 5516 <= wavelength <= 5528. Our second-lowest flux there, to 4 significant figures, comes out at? 33.95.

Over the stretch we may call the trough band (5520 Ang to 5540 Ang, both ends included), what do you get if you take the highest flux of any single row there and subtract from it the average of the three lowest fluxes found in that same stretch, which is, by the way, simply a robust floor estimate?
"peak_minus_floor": 3.0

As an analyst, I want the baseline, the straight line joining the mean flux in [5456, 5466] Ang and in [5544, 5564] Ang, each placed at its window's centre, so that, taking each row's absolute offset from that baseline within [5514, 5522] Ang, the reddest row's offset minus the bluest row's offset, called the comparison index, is 1.1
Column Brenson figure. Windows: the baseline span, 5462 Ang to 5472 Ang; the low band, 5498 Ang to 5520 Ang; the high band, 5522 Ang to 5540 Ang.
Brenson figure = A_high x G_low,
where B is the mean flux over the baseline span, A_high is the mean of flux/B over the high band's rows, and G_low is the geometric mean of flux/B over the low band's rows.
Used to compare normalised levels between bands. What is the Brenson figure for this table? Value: 0.95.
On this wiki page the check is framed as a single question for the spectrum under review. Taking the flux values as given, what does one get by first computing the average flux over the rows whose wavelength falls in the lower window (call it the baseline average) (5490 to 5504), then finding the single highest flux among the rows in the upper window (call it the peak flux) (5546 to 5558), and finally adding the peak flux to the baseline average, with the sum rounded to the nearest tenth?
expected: 66.4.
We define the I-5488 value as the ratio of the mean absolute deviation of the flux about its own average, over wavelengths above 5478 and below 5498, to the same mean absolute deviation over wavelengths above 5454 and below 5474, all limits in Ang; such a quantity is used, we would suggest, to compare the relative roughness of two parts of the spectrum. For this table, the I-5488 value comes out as 0.92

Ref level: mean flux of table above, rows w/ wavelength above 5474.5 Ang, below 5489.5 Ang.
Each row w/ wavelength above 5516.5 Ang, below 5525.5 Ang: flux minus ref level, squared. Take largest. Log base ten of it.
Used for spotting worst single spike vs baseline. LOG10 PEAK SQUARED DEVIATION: 0.8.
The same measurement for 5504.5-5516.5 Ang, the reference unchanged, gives 0.0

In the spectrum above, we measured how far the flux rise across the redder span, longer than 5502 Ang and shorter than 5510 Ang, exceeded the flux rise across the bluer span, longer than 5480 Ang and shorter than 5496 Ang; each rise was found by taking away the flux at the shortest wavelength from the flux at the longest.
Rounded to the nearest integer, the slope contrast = 0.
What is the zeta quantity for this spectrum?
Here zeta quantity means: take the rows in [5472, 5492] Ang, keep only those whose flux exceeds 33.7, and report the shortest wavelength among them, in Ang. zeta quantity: 5473 Ang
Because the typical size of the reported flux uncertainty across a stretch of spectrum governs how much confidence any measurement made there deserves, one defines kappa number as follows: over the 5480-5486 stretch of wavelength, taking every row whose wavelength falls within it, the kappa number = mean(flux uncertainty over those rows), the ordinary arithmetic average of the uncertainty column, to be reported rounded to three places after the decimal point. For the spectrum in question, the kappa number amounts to 1.200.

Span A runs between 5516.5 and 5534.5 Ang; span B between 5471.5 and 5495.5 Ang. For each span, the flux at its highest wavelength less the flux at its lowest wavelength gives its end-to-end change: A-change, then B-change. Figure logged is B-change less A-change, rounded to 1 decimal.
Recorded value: -3.2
